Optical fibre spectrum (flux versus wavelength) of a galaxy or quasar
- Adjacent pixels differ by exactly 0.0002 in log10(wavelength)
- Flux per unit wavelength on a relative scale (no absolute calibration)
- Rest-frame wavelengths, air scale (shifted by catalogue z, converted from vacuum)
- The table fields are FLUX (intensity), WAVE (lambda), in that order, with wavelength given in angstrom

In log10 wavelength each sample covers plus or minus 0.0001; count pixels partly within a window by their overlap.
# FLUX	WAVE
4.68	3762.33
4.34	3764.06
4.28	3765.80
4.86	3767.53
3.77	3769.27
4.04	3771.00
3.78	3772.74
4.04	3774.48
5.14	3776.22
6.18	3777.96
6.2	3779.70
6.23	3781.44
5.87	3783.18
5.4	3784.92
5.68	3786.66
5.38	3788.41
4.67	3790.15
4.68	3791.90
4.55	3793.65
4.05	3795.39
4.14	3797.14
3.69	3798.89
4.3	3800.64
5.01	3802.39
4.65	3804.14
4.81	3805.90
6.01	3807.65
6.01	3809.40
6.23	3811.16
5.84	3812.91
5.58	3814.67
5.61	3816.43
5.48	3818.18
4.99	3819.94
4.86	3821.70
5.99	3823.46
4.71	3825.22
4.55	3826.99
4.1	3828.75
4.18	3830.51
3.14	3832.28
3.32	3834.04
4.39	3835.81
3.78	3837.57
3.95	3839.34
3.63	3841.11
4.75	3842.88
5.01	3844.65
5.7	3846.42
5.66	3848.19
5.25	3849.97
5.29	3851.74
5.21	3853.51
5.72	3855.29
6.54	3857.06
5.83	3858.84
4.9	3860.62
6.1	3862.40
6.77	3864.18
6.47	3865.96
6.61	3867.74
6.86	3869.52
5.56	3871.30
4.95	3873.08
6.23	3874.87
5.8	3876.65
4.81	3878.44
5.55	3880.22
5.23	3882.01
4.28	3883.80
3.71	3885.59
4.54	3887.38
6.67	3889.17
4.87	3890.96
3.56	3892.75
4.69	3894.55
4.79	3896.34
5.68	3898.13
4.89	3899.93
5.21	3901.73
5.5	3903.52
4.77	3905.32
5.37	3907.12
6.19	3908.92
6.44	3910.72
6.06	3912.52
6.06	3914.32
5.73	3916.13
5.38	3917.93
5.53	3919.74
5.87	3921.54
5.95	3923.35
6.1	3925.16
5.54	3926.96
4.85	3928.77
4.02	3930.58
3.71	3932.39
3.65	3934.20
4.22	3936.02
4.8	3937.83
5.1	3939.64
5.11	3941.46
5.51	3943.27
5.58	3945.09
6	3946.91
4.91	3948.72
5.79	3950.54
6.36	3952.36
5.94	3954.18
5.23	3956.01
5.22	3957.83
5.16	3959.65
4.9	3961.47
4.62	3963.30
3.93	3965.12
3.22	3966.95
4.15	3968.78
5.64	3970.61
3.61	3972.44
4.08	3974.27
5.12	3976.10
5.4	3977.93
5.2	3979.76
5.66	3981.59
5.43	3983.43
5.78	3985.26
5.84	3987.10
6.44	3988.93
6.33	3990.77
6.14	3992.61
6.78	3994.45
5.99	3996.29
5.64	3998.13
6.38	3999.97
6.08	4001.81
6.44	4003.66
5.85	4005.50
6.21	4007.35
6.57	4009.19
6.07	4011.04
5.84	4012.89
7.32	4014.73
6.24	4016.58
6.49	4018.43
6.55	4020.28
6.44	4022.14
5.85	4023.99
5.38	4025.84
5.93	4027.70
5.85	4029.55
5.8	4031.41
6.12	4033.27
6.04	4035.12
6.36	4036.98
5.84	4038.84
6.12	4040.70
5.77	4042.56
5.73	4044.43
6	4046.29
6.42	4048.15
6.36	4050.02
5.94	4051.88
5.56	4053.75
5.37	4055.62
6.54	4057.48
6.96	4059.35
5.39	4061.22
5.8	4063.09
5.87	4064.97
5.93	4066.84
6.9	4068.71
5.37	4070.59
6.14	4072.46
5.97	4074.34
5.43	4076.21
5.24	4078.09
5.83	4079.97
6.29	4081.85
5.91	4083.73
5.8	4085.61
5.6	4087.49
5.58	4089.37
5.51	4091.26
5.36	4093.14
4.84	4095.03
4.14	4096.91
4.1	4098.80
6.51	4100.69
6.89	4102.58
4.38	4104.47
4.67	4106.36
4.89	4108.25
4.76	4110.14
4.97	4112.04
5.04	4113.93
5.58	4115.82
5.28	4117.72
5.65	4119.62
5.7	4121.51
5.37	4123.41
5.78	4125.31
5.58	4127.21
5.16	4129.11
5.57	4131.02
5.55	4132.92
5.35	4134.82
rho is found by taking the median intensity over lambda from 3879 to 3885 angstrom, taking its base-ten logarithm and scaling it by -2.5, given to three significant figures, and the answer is -1.80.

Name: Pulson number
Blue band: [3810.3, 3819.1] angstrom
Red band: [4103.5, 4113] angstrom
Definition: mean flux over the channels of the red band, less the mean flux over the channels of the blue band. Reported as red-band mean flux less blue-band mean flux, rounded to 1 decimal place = -1.0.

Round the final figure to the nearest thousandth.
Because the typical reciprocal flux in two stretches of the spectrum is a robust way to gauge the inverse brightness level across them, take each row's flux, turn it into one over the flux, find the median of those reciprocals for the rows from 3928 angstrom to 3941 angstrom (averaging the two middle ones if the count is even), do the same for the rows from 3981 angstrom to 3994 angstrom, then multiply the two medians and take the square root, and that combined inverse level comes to 0.201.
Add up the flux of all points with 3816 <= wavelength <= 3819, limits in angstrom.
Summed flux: 11.1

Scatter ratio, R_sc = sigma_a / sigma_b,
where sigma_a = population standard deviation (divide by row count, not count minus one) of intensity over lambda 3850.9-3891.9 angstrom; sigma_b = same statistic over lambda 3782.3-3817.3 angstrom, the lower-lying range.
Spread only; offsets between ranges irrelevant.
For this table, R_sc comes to 1.2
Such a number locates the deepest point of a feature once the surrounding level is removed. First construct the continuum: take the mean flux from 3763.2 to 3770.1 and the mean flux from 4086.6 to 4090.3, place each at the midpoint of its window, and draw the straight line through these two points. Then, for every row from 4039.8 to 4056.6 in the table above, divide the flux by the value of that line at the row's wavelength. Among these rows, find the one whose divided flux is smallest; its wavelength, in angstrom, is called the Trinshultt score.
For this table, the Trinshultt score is 4055.62 angstrom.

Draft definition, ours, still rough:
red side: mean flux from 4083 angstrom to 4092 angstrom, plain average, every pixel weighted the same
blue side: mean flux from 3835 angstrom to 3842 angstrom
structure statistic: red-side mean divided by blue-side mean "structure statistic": 1.44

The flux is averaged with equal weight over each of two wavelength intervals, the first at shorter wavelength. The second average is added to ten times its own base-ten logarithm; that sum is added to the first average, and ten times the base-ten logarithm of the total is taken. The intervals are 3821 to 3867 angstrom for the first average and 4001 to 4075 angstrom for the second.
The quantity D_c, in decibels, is 12.8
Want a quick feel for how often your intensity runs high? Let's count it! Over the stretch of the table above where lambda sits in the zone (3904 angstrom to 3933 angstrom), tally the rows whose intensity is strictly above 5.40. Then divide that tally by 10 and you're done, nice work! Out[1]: 1.0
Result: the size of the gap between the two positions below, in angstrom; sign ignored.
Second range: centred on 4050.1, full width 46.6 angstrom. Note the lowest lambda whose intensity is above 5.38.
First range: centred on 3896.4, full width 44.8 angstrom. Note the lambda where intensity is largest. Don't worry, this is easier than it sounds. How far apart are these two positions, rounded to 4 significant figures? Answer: 138.5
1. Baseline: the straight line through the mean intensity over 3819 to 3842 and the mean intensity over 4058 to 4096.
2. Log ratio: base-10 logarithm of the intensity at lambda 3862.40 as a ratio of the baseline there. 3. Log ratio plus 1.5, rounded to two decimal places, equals 1.63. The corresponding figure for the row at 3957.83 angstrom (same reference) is 1.51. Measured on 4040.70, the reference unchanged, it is 1.54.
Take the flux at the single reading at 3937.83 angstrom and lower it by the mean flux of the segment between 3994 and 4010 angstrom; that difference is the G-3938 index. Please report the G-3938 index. -1.4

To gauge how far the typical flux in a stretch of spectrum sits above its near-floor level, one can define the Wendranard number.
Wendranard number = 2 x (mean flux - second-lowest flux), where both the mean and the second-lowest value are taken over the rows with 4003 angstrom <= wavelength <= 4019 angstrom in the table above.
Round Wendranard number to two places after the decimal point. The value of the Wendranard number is 0.97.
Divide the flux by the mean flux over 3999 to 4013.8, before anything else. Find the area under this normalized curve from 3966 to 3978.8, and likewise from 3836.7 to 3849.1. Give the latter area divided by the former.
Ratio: 1.01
